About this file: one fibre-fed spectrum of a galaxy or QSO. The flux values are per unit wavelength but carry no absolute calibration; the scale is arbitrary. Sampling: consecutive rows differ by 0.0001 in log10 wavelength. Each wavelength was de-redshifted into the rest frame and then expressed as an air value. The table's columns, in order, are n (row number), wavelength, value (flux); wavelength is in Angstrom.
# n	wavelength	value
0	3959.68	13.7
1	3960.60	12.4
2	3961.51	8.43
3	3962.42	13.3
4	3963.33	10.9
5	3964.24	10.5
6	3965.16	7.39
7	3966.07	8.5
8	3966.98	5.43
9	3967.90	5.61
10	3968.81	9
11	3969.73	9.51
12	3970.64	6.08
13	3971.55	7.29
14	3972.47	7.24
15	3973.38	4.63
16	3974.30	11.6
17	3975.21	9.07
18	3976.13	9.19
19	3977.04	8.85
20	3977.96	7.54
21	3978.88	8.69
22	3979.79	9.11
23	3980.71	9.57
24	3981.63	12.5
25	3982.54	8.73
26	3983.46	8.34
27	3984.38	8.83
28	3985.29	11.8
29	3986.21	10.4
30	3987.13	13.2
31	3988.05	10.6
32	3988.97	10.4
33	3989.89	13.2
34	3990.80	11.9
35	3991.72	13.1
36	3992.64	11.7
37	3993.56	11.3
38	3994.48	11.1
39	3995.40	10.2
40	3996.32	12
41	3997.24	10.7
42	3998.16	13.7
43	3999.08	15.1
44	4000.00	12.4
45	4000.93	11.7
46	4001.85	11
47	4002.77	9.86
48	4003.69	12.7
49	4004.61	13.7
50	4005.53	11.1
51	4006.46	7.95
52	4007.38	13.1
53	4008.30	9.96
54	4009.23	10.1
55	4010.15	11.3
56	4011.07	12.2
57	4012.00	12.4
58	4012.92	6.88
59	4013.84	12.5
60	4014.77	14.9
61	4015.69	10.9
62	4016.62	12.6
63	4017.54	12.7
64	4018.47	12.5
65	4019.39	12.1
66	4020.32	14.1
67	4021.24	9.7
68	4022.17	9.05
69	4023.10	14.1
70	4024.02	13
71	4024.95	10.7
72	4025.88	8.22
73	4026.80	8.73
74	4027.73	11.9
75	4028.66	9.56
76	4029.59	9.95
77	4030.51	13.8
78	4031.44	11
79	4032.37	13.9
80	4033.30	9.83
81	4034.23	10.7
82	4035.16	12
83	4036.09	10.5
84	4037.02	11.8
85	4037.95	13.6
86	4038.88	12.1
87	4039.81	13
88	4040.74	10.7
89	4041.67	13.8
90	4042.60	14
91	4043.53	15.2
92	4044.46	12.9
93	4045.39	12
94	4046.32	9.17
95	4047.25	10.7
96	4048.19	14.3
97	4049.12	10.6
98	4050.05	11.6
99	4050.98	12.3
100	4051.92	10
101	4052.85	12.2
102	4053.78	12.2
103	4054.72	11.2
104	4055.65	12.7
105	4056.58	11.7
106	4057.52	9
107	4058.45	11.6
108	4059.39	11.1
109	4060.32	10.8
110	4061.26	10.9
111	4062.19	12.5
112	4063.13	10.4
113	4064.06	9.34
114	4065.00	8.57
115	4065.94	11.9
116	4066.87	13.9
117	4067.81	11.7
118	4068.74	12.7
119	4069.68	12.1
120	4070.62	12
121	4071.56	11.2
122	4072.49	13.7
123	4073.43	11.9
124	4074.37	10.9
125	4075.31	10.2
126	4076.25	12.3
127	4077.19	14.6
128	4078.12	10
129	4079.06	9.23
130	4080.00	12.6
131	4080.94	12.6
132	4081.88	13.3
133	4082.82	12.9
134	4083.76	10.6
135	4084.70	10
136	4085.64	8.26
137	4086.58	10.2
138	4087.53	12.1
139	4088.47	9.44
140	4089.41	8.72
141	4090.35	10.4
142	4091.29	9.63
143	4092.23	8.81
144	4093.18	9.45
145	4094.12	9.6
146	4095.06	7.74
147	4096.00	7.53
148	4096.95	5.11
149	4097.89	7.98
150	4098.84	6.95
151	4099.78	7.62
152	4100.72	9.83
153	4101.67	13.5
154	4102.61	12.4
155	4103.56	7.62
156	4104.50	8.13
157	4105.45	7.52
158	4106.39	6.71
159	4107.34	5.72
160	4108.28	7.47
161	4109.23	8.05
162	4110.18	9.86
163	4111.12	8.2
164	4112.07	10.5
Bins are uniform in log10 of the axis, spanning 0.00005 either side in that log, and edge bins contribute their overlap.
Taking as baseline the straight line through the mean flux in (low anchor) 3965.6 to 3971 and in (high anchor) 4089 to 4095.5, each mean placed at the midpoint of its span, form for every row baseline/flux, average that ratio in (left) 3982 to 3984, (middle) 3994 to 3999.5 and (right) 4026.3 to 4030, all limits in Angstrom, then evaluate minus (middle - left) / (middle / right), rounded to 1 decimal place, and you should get 0.3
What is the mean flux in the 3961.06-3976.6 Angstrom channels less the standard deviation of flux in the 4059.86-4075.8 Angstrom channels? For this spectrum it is 7.1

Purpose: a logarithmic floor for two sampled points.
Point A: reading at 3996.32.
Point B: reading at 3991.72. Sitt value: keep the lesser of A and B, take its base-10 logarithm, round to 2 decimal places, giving 1.08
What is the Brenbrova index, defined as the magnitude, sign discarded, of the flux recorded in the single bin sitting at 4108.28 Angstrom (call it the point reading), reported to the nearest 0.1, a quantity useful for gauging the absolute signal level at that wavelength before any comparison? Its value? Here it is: 7.5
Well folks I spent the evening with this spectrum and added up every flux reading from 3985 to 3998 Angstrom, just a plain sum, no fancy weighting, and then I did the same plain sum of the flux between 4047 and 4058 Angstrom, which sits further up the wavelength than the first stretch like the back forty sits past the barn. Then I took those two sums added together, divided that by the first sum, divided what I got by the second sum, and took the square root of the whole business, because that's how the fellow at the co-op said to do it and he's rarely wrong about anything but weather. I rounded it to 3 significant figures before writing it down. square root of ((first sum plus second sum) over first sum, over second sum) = 0.116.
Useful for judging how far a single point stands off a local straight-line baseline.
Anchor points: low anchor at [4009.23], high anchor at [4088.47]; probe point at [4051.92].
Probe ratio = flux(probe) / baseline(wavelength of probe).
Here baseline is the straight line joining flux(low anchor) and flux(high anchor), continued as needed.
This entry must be 1.0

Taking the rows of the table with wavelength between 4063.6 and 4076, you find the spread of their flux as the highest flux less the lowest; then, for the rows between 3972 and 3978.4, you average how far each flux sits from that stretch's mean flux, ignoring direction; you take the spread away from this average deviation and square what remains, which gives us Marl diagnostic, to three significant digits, 14.1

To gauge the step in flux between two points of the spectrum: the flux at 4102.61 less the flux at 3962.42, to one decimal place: -0.9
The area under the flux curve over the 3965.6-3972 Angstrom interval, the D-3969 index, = 47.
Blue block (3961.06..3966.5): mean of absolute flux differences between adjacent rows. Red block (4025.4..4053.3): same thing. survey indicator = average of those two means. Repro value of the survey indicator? 2.17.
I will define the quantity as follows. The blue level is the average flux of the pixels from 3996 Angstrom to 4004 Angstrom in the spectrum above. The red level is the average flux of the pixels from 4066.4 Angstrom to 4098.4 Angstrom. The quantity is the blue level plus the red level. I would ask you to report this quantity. 22.8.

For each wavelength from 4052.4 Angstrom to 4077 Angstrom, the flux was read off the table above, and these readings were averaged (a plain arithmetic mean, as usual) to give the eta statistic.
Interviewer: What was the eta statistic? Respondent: 11.5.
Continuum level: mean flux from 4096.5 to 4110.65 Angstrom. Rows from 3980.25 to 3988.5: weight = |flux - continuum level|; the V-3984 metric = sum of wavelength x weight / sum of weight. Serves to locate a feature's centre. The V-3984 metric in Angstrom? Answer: 3985.0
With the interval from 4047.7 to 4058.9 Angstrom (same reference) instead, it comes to 4052.9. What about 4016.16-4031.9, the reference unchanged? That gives 4023.2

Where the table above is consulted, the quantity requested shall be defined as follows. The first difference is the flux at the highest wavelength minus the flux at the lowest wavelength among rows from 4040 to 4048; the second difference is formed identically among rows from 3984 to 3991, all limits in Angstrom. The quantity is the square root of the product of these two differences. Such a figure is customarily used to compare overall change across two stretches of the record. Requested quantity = 0.0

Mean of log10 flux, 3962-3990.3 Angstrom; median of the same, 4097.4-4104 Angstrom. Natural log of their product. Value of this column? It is -0.152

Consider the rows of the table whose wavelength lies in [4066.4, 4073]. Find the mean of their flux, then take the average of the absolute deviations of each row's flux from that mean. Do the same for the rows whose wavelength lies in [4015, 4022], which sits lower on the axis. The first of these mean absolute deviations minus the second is -0.2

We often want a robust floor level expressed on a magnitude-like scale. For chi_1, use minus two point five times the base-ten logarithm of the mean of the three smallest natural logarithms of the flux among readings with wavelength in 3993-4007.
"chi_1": -0.87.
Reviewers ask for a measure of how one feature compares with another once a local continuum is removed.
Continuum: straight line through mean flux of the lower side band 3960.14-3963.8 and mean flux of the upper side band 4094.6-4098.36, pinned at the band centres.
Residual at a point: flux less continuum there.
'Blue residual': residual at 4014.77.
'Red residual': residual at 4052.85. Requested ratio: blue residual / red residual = 1.4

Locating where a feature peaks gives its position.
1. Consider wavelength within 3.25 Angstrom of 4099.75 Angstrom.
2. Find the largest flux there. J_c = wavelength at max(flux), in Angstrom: 4101.67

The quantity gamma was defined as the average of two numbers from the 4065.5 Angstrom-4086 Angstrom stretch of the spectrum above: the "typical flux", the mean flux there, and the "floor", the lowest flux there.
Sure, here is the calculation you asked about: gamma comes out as 10.0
